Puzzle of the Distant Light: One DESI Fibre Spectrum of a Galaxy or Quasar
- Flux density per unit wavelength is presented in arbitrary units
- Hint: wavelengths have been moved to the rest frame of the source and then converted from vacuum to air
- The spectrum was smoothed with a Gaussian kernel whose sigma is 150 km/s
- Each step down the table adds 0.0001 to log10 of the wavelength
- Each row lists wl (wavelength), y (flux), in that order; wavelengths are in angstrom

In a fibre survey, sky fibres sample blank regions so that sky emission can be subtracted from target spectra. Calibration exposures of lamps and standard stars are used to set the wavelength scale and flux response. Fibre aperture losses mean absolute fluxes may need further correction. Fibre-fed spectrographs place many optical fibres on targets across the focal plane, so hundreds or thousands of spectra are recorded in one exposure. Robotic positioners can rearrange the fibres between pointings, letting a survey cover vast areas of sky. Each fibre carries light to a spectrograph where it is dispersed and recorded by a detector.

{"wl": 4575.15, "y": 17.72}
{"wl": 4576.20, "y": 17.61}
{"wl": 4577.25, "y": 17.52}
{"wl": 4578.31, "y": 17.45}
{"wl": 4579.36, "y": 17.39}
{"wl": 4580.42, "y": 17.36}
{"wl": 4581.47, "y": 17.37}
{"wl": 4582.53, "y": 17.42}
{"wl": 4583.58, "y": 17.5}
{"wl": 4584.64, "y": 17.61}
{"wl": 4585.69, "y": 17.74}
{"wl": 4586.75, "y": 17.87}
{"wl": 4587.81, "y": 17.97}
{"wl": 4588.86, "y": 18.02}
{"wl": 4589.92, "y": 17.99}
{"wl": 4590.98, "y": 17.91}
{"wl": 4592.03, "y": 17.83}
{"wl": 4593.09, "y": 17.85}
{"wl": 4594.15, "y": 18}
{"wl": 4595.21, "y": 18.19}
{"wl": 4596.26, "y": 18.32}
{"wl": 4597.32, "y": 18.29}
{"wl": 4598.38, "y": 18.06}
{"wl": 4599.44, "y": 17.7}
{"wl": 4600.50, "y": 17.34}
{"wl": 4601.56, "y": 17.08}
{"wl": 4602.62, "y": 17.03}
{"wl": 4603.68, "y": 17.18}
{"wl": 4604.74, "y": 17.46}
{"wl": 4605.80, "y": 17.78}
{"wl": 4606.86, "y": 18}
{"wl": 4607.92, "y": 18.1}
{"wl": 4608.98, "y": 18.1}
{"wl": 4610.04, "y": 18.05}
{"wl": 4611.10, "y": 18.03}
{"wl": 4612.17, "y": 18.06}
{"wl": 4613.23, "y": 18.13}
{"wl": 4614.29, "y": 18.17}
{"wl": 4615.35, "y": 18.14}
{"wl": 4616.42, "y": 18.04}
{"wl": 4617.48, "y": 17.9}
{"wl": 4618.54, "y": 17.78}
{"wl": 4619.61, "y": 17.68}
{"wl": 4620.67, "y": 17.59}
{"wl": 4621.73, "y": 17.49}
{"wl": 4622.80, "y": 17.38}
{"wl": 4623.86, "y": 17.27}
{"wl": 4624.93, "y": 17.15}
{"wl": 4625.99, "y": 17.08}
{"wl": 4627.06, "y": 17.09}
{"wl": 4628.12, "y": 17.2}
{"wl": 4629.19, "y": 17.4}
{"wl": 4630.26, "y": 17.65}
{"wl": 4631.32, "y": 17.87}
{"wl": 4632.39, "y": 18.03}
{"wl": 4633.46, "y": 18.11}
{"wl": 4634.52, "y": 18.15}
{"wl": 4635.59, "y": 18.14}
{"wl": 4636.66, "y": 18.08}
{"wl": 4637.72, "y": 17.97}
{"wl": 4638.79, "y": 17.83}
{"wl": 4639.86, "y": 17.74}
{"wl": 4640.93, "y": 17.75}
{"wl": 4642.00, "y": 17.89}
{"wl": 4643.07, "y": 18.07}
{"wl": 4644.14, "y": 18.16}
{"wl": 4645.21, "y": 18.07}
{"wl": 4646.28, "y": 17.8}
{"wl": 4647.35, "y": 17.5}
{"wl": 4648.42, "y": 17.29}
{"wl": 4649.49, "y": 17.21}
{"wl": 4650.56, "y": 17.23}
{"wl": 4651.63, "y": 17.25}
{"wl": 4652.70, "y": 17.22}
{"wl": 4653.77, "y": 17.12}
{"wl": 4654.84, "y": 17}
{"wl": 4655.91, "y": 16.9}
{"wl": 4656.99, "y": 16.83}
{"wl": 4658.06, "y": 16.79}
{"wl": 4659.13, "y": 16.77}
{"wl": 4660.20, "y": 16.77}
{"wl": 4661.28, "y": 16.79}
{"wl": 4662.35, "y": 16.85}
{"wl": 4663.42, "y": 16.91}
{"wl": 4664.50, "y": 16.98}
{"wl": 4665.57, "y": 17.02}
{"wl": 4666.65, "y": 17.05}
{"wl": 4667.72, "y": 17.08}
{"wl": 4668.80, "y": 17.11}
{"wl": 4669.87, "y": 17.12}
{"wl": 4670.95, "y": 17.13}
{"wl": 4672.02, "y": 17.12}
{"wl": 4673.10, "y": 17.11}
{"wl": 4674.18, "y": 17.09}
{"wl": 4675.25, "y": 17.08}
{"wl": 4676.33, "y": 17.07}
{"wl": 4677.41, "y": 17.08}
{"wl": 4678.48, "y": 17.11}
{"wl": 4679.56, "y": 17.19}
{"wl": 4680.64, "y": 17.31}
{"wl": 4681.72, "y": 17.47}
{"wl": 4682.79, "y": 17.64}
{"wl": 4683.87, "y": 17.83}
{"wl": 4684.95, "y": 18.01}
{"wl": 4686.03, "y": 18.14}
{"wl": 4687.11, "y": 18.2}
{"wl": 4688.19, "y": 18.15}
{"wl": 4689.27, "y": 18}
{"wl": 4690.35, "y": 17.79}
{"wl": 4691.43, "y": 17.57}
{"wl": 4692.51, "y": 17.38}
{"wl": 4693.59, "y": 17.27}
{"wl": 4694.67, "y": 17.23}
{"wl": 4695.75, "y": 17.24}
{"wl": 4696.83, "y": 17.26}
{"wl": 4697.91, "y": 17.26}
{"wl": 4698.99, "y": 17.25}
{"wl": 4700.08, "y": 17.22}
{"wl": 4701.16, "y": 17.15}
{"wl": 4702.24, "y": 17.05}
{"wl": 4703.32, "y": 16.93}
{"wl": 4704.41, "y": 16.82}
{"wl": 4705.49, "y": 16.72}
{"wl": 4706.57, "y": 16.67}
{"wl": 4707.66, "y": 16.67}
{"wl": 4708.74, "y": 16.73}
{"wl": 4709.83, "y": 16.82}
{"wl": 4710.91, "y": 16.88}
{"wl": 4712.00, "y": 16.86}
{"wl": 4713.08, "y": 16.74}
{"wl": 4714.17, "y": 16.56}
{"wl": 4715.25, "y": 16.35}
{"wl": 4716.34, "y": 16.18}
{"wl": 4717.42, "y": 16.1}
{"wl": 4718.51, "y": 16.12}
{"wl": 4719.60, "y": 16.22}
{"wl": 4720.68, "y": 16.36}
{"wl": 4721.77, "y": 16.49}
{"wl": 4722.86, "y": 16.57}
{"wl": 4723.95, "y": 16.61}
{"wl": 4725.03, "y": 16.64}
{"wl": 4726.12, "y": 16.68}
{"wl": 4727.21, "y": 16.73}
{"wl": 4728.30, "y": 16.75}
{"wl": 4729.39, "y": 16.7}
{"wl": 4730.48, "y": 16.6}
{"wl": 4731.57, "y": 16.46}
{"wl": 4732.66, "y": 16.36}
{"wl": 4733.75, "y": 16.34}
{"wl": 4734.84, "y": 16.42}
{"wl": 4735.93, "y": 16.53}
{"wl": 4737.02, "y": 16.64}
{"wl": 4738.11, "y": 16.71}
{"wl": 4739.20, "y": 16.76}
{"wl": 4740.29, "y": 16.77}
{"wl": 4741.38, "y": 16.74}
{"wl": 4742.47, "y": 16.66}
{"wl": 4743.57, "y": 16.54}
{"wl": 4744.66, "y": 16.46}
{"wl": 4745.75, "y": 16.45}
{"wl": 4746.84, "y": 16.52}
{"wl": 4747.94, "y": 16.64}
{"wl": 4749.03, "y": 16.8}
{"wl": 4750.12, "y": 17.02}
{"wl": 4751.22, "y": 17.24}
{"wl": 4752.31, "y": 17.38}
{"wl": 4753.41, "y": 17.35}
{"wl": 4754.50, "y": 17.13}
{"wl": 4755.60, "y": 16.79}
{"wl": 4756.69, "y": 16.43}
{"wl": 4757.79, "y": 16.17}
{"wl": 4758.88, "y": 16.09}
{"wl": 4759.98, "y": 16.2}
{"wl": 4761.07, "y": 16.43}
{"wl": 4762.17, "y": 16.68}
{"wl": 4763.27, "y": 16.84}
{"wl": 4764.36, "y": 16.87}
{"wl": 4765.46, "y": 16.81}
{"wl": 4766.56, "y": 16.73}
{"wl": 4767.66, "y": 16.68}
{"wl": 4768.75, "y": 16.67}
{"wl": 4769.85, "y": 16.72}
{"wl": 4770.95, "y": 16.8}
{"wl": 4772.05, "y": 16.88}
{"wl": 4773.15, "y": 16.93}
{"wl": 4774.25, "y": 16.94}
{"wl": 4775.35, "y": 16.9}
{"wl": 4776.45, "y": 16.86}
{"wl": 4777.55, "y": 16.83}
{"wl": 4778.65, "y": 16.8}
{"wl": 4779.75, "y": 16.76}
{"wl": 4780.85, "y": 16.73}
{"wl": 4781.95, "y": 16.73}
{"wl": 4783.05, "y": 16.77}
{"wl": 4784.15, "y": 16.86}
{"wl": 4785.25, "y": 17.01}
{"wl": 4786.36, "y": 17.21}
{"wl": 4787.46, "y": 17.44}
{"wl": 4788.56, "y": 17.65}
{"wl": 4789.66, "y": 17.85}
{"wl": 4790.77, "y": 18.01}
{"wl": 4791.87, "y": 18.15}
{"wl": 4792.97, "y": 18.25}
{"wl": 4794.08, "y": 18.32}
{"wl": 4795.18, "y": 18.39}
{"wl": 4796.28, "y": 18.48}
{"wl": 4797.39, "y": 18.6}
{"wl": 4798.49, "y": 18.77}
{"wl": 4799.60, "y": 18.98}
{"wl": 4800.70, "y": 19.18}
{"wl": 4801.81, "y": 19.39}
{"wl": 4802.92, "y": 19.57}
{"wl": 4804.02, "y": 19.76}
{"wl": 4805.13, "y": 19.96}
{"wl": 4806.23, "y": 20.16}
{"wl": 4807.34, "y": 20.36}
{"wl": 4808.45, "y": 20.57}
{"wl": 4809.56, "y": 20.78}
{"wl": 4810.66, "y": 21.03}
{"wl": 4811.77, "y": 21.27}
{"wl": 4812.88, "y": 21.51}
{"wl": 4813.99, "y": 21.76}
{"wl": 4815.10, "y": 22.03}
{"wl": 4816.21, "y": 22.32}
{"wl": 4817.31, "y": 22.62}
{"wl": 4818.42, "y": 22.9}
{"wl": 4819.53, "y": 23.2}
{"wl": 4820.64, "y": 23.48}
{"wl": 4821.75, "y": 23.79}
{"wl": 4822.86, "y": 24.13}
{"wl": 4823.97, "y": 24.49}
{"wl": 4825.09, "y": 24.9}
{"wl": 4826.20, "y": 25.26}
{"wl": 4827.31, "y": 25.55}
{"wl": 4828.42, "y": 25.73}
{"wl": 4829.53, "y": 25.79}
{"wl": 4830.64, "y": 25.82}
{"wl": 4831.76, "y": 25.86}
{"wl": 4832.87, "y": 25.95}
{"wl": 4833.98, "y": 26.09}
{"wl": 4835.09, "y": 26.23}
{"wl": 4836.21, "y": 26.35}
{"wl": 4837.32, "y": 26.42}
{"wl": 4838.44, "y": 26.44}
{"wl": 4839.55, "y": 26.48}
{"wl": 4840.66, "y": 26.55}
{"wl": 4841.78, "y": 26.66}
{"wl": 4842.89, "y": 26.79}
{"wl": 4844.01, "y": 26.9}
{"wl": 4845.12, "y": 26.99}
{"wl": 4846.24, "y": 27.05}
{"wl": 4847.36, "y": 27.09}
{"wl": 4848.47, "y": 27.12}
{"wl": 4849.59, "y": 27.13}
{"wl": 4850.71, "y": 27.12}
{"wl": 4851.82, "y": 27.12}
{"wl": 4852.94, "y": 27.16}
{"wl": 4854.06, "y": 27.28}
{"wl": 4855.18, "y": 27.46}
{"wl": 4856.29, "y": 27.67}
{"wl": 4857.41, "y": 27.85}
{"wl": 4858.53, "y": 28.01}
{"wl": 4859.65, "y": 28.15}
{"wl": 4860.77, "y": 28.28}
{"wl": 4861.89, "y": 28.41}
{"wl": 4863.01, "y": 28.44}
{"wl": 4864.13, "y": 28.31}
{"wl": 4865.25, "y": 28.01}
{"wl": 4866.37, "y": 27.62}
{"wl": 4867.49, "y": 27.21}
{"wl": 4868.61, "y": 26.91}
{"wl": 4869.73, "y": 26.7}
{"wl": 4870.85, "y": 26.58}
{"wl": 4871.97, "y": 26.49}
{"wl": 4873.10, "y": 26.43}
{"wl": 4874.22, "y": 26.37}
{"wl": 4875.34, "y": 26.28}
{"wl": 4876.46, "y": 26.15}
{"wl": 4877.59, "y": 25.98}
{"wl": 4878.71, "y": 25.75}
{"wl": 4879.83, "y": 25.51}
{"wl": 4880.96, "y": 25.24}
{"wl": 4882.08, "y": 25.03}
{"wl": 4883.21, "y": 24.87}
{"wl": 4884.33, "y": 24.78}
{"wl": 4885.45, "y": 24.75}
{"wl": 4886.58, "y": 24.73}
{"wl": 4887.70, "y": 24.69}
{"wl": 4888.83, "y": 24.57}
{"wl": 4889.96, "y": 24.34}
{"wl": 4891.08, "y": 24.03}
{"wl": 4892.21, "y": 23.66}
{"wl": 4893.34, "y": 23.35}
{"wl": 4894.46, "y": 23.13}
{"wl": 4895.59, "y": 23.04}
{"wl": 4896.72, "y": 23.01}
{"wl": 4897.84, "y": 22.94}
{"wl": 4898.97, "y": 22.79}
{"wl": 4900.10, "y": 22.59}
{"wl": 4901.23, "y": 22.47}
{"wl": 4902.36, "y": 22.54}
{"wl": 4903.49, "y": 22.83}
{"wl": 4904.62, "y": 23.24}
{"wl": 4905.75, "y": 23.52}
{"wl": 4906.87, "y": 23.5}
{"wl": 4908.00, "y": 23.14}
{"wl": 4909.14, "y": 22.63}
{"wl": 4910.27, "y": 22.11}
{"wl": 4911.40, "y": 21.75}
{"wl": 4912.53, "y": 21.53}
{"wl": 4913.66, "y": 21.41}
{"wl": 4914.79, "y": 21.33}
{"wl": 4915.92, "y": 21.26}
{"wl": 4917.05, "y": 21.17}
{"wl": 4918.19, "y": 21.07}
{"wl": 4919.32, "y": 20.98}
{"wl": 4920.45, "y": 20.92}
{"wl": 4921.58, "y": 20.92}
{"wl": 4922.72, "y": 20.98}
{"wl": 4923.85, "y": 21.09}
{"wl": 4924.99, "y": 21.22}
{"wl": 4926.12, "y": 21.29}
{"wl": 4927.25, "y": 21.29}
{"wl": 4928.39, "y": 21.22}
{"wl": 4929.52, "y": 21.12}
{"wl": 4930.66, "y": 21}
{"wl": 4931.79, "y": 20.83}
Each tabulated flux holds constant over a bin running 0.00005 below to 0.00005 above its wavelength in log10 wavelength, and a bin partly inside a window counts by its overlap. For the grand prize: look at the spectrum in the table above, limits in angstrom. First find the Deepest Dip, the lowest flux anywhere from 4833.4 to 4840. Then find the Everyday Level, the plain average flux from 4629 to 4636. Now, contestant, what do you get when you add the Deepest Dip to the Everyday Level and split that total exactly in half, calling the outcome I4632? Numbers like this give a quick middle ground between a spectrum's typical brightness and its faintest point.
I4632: 22.0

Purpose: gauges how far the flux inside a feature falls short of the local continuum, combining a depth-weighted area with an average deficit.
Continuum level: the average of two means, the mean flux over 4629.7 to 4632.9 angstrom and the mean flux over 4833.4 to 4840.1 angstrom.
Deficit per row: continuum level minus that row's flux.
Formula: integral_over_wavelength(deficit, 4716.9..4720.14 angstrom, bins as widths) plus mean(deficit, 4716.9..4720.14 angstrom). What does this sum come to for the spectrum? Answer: 25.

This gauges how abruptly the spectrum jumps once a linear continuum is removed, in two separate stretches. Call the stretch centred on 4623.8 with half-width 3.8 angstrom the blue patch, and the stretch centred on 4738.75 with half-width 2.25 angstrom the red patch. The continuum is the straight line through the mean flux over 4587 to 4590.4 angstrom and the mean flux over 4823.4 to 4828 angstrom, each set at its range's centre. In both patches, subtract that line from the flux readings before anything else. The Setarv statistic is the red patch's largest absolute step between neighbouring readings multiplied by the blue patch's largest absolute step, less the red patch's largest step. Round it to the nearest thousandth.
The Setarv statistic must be -0.032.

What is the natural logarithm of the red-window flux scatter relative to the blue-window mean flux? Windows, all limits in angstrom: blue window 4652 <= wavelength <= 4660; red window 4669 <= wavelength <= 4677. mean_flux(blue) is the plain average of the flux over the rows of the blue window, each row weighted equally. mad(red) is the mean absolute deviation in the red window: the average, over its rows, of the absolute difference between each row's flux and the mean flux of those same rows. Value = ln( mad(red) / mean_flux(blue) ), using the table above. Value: -6.8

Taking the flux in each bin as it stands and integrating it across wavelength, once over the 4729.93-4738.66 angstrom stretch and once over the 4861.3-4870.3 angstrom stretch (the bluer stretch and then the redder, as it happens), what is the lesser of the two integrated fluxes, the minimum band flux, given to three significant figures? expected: 144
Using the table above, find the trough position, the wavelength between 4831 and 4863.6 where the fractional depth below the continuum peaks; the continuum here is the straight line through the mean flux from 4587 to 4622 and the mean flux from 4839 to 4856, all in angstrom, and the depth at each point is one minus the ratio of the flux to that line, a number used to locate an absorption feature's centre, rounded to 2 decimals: 4831.76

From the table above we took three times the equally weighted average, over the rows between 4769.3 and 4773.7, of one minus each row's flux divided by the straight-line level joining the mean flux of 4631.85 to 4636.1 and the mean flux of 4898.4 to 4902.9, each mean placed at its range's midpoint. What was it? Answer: 0.5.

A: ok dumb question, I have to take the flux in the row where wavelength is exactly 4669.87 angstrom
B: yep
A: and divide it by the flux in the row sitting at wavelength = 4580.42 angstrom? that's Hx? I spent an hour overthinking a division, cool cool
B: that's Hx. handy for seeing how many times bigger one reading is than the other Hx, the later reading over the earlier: 1.0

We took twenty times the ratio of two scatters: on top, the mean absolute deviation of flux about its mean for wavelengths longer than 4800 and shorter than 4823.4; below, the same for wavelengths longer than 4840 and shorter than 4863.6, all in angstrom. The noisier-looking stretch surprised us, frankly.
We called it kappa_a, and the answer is 52.8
